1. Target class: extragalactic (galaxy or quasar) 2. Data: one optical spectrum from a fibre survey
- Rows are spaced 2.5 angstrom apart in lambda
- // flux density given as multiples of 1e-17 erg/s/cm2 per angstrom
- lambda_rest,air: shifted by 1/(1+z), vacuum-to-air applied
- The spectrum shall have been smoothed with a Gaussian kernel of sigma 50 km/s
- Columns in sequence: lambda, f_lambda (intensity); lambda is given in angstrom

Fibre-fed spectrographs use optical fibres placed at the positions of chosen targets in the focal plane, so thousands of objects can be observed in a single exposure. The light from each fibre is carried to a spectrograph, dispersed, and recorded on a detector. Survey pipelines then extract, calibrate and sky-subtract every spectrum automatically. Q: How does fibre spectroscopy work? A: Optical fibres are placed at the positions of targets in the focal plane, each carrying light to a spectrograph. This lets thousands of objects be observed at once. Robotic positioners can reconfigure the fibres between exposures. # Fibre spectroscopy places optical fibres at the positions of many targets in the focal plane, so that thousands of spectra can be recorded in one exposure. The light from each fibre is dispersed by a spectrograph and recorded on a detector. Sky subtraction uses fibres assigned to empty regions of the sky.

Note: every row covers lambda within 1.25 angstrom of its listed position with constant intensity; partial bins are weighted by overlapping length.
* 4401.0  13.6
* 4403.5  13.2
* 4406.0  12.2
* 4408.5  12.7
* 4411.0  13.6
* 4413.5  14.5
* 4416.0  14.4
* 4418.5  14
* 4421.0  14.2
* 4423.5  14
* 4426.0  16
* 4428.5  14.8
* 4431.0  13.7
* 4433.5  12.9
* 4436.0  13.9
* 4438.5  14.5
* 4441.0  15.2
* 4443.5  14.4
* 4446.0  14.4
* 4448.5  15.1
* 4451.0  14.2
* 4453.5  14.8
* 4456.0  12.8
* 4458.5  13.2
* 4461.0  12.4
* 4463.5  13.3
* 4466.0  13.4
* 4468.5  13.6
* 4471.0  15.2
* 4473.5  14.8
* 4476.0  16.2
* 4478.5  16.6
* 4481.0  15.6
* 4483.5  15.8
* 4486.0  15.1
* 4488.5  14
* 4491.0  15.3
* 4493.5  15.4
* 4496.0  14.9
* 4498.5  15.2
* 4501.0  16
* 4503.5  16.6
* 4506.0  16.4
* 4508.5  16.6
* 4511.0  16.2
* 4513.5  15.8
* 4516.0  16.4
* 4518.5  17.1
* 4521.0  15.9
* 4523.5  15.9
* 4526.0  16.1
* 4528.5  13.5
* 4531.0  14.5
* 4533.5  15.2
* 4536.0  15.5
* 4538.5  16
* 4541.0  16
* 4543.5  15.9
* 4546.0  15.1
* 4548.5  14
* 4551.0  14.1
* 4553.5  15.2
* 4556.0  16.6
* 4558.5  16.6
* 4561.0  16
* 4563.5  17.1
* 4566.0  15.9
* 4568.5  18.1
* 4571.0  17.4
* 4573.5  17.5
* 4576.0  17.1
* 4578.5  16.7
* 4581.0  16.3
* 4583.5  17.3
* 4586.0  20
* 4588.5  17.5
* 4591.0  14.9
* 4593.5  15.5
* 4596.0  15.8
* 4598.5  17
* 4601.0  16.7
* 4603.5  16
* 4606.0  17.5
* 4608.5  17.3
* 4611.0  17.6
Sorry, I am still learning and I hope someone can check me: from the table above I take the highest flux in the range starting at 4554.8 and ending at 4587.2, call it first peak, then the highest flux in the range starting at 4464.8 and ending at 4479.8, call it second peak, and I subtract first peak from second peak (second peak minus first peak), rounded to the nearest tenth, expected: -3.4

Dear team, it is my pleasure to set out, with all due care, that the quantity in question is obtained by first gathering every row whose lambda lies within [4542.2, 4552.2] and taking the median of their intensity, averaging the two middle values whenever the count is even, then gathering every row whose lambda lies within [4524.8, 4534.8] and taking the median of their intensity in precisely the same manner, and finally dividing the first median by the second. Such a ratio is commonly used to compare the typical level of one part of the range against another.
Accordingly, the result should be 0.98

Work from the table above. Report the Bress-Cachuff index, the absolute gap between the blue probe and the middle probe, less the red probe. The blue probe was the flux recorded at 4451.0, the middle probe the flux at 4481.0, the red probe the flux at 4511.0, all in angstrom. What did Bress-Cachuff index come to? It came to -14.8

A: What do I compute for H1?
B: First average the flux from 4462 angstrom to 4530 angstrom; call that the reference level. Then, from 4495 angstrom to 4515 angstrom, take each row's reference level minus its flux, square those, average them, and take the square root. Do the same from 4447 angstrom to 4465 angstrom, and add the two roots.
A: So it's 2.78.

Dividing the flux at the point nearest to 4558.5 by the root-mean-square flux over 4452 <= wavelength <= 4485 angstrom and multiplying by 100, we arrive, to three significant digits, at 114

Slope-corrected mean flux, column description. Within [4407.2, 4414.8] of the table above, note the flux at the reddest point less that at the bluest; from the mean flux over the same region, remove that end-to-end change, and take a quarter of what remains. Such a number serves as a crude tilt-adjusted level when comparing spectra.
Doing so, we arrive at 2.9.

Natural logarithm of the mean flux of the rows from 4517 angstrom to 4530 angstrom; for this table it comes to 2.75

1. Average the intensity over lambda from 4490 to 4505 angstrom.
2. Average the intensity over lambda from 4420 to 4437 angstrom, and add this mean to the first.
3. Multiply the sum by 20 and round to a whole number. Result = 596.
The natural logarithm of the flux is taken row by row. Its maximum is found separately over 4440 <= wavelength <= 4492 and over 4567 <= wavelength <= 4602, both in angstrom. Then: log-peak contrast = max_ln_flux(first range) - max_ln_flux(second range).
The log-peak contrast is -0.19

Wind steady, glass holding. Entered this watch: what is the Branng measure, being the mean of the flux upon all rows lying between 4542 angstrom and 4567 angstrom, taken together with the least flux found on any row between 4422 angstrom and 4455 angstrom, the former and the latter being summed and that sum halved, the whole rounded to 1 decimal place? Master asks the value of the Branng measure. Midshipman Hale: 14.3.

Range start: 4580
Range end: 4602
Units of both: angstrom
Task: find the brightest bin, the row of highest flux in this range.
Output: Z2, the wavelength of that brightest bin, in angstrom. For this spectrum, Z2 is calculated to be 4586.0 angstrom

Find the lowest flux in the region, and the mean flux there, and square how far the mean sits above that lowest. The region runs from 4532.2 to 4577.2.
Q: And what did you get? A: 4.3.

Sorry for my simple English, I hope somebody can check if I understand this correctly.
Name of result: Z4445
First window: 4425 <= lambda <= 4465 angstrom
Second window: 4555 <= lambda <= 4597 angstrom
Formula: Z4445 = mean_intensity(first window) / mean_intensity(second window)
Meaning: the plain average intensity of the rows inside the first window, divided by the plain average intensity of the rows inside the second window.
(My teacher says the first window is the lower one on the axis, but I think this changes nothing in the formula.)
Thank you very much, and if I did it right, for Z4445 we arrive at 0.84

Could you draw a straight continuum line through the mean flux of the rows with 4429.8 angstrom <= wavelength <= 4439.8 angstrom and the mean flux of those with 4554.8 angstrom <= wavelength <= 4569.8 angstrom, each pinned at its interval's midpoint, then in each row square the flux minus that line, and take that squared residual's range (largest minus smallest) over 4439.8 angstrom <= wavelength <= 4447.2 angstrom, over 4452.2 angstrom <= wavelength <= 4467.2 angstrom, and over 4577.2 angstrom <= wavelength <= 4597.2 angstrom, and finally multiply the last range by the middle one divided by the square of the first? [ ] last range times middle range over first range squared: 11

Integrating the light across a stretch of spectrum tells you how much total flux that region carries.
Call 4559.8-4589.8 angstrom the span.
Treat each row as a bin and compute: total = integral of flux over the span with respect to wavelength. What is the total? 517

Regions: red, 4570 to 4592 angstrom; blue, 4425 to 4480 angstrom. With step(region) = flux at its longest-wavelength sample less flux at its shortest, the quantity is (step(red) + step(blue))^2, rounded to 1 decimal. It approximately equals 3.6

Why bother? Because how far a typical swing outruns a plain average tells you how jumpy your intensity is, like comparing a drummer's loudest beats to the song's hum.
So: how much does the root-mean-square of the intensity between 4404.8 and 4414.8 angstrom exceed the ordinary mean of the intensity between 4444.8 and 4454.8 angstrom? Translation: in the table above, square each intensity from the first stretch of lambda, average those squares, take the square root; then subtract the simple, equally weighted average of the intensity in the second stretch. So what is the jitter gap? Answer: -1.3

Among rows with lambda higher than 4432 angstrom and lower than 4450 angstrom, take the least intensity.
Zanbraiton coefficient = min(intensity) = 12.9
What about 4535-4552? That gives 14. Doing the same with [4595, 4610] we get 15.8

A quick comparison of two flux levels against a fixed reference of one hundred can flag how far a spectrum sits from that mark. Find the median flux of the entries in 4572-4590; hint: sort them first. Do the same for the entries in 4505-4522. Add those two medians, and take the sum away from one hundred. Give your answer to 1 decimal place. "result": 66.3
